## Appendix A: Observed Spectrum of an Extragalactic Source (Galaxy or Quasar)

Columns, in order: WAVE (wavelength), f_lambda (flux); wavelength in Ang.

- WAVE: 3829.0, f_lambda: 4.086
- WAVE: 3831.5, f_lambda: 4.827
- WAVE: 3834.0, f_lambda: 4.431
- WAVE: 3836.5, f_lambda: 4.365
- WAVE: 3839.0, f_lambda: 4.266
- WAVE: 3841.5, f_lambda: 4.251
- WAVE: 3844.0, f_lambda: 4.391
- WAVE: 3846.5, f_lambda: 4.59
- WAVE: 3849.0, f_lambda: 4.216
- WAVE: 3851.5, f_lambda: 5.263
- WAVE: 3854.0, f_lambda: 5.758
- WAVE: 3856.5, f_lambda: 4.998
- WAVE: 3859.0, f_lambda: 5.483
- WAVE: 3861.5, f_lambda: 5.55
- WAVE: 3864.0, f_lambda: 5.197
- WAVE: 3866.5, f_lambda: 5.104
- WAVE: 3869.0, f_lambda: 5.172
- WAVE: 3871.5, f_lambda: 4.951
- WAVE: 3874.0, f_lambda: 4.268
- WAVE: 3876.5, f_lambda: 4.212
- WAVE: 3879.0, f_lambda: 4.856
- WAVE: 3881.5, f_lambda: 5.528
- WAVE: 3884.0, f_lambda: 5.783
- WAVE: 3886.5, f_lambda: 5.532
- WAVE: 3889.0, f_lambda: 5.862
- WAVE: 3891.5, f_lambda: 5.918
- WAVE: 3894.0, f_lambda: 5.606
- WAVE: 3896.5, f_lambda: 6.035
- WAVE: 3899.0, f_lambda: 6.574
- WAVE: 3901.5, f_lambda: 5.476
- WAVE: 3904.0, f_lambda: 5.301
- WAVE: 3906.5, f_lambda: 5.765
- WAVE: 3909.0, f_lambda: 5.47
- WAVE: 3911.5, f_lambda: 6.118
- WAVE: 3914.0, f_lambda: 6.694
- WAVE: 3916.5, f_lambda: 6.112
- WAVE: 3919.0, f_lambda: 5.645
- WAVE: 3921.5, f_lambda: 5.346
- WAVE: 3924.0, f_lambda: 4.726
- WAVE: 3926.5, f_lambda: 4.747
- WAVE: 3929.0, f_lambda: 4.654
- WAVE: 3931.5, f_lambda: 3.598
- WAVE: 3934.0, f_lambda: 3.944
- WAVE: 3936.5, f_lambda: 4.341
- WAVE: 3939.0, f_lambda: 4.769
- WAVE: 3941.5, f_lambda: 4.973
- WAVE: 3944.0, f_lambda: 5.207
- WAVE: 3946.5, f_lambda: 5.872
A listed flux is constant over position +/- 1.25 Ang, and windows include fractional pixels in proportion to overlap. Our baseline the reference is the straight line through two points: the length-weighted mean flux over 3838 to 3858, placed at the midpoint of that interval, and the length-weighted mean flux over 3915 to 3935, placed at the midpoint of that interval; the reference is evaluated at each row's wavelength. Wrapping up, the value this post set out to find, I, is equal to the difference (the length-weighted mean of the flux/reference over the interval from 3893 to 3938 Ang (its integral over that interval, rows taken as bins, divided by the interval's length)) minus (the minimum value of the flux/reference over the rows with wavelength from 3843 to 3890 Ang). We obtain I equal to 0.22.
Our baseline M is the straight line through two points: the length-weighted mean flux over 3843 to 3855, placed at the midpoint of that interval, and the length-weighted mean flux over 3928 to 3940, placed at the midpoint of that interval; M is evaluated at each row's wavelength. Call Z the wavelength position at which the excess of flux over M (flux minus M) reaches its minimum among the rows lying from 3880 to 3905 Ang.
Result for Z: 3904.0 Ang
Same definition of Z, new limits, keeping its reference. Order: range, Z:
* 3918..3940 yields 3931.5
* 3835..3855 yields 3839.0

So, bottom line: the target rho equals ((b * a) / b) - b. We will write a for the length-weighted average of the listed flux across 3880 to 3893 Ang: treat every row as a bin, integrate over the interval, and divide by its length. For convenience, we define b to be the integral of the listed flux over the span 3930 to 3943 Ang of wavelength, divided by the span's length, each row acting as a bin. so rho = 1.4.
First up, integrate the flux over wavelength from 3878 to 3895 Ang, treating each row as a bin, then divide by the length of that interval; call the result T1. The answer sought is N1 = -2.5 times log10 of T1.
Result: -1.87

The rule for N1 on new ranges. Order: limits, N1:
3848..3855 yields -1.77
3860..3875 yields -1.76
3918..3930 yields -1.75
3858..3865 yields -1.83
